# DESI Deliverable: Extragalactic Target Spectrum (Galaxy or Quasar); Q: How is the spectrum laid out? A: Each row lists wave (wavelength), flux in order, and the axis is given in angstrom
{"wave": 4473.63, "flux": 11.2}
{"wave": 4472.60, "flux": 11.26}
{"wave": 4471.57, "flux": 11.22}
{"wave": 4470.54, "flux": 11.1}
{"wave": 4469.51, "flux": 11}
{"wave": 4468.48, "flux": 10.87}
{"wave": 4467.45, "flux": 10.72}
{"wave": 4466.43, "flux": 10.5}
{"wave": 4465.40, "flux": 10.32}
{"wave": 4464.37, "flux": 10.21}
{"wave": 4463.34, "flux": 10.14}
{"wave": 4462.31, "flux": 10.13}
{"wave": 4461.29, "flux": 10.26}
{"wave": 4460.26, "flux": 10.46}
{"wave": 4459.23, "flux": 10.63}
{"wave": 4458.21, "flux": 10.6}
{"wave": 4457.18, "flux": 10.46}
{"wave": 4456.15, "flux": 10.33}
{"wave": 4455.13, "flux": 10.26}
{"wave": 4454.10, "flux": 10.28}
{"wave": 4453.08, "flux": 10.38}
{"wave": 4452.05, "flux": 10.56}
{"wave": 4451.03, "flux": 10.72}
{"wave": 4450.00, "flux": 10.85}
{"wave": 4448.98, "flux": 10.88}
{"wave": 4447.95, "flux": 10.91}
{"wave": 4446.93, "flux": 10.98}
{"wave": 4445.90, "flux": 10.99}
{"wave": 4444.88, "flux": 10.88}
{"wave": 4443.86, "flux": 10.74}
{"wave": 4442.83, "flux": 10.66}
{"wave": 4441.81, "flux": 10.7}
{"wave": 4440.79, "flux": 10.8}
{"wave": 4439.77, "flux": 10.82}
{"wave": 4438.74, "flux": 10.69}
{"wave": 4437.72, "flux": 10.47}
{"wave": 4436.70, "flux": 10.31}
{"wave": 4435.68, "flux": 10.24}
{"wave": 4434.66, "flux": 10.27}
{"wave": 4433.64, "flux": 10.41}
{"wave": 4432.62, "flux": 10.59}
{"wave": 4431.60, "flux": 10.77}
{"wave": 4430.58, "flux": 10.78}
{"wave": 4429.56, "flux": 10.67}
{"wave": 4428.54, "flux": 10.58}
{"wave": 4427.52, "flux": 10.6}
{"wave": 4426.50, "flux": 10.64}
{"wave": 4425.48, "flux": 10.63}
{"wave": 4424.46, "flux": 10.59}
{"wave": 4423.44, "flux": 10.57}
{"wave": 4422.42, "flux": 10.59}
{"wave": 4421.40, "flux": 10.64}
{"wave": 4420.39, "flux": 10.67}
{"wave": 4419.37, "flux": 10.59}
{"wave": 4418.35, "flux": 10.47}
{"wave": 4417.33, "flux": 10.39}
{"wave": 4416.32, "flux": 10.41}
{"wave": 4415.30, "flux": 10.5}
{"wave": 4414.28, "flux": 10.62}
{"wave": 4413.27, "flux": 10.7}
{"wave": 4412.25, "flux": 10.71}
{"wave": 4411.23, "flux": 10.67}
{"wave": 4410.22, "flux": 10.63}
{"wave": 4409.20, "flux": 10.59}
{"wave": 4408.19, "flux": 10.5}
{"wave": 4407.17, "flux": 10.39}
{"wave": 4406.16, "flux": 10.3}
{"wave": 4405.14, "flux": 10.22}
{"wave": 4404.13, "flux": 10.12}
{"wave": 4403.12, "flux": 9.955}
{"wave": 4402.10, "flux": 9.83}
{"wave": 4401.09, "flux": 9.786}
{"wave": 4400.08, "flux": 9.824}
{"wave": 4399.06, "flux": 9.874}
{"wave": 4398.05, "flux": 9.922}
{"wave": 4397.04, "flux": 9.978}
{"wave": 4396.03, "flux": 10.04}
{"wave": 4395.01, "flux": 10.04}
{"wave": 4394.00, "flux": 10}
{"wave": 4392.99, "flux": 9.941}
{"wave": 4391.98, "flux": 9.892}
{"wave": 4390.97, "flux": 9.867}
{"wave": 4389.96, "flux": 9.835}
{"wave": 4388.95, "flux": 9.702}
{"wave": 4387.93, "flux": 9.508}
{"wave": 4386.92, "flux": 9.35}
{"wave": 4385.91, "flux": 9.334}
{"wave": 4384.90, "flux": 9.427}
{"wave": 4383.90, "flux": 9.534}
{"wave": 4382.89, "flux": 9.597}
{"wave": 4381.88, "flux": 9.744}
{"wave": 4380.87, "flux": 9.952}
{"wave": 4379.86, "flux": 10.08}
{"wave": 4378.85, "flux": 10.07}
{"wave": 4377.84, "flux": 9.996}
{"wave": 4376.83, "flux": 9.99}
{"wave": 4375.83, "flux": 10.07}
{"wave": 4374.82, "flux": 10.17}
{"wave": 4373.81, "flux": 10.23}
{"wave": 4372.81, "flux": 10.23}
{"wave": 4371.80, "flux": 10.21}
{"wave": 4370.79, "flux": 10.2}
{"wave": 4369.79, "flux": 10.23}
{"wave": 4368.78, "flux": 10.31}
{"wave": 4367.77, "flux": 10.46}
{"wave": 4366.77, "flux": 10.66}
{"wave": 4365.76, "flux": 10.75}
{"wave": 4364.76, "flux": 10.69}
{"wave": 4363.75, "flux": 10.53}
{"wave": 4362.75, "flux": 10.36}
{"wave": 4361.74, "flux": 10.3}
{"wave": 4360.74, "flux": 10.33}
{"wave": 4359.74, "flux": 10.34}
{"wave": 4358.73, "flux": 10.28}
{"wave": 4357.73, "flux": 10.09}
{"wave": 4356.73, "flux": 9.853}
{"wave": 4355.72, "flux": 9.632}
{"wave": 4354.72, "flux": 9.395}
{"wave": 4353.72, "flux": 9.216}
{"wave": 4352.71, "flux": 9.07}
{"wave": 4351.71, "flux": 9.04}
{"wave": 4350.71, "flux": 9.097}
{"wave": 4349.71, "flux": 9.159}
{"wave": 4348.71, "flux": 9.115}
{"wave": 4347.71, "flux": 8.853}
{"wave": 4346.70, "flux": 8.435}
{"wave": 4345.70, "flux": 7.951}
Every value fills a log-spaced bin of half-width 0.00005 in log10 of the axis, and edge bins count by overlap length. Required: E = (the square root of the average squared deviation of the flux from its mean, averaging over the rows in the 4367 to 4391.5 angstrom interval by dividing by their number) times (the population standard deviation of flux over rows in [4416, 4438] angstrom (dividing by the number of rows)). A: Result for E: 0.05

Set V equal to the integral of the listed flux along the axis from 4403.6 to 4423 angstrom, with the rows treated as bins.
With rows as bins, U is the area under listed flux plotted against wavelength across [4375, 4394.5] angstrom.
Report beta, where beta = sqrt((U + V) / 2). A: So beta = 14.05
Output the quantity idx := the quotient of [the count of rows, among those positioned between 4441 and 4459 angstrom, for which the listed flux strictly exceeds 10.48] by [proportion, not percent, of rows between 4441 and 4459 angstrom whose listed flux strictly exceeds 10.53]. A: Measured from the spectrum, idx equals 17.0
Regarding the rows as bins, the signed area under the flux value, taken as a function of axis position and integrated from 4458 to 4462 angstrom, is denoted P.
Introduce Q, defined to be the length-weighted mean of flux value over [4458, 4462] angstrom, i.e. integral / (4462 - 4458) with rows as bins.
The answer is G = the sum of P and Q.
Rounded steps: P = 41.9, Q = 10.5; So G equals 52.4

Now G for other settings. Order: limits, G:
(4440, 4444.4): 58.0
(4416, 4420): 52.4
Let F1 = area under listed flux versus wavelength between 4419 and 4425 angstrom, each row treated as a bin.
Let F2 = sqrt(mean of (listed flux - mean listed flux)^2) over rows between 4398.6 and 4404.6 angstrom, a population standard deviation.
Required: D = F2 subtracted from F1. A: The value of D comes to 64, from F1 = 64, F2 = 0.112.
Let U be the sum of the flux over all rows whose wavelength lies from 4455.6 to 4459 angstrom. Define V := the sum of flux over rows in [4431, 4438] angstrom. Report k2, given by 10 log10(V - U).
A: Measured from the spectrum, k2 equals 16.2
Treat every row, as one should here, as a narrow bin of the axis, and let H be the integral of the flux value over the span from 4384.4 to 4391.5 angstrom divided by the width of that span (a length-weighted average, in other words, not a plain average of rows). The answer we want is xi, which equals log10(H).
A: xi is 0.98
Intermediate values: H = 9.6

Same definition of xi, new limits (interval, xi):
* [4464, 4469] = 1.02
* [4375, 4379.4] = 1.00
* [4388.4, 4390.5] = 0.99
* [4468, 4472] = 1.04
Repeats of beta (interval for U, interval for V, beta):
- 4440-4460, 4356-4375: 14.31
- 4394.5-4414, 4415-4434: 14.15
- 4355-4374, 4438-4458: 14.30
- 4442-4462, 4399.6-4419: 14.37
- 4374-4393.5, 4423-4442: 14.00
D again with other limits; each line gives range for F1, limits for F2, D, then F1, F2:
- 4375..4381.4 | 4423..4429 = 64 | 64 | 0.025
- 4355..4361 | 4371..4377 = 60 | 60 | 0.090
